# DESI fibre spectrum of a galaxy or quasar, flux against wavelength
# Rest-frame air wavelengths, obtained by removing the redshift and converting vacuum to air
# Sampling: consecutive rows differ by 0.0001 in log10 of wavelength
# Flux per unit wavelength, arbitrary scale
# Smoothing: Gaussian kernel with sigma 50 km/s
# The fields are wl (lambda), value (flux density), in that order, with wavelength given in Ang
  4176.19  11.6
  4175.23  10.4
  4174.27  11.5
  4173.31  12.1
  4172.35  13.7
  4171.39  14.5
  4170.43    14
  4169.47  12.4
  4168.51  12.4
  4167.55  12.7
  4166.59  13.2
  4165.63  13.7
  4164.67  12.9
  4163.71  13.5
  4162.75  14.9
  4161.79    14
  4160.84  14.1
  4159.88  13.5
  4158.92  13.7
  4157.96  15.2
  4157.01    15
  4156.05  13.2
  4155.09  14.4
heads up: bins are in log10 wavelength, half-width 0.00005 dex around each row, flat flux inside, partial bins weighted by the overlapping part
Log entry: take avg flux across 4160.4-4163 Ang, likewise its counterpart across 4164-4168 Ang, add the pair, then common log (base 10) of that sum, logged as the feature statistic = 1.439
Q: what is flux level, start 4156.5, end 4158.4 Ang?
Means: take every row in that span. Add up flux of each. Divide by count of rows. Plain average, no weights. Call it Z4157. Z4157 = 15.1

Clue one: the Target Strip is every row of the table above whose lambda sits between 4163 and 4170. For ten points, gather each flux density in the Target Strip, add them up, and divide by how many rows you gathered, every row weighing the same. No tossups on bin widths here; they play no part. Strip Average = 13.0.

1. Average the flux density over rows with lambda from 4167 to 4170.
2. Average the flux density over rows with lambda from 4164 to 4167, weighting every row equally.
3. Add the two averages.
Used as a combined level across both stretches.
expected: 25.8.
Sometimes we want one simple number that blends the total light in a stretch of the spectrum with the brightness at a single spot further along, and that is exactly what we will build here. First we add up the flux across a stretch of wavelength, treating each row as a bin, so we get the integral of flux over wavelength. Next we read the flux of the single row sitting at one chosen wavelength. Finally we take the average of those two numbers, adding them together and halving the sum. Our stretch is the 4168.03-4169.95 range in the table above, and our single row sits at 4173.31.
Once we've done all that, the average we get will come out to 18.0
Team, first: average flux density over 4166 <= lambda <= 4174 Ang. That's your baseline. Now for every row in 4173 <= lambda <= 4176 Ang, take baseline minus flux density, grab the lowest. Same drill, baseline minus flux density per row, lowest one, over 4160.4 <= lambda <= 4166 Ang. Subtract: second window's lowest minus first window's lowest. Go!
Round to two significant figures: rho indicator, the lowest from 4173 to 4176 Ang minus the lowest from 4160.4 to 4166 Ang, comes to 2.8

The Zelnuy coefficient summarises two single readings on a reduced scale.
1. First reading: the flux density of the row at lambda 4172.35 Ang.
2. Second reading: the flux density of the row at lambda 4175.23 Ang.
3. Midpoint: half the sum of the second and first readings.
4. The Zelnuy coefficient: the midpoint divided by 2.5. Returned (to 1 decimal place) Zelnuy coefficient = 4.8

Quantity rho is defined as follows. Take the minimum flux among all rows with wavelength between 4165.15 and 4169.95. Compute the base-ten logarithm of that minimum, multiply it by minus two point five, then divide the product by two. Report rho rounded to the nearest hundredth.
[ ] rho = -1.37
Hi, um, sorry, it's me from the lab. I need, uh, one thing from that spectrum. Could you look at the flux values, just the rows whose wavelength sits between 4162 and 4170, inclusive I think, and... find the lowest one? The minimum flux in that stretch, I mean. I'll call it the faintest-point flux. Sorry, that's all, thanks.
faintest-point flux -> 12.4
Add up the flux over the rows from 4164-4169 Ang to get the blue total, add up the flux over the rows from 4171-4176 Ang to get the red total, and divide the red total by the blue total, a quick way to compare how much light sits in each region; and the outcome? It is 0.96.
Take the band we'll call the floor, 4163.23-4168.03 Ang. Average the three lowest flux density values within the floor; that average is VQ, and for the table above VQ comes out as 12.9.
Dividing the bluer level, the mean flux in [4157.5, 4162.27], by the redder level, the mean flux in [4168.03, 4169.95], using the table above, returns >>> 1.14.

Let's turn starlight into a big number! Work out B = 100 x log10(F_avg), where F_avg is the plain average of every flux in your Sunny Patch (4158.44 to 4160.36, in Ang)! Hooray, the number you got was 113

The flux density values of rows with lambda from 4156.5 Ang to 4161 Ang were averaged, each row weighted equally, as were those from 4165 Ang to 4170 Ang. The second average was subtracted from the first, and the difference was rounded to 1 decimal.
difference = 1.4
